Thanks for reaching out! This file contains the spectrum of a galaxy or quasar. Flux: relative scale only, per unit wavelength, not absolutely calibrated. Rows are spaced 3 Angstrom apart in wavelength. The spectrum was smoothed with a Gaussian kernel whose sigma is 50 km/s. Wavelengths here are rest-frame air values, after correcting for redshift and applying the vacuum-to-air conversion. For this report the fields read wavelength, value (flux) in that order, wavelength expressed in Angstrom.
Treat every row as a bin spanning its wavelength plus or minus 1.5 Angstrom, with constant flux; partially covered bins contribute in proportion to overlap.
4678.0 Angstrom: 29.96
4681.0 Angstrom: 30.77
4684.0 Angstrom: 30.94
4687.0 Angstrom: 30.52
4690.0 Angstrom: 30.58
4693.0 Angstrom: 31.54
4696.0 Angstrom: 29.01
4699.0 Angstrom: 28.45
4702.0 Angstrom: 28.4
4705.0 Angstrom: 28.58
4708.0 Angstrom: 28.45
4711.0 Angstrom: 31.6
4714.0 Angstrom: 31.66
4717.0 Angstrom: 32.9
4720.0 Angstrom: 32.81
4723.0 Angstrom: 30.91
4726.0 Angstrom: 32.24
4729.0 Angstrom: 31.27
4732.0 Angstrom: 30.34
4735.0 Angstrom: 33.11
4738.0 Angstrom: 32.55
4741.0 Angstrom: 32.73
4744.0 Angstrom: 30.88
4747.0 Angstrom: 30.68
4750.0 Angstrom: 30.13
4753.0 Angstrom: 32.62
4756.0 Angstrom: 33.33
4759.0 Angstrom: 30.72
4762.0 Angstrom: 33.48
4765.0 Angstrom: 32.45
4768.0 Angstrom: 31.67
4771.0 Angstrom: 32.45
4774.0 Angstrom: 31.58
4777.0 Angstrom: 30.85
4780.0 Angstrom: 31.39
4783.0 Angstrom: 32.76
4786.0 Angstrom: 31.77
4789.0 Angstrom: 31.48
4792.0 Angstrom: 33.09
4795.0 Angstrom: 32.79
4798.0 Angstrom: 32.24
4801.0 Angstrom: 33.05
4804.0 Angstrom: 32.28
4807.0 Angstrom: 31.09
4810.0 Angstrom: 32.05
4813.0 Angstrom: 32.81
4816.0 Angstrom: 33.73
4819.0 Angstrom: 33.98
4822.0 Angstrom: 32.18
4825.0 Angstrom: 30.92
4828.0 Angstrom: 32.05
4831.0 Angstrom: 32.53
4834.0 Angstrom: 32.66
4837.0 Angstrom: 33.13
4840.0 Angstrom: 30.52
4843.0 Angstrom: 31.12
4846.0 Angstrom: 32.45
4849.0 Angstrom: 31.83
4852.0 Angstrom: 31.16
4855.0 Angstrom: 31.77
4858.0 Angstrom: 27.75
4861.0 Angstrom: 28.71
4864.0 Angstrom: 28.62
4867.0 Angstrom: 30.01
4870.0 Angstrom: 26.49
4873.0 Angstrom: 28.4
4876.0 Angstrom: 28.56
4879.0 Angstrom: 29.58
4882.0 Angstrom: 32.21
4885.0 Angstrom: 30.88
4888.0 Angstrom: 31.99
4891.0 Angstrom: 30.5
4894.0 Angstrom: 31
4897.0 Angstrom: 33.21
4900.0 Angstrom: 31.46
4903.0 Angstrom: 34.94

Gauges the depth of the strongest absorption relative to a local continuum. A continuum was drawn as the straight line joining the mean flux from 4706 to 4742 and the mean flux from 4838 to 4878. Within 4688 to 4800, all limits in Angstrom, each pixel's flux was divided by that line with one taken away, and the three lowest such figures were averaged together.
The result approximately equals -0.11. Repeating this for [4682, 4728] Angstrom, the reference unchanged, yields -0.11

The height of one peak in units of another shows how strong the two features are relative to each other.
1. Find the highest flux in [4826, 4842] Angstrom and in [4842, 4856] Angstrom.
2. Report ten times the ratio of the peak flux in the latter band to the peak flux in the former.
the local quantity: 9.8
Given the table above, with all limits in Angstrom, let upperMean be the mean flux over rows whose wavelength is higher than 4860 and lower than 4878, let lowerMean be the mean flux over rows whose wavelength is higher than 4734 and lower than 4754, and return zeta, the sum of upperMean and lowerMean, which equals 60.3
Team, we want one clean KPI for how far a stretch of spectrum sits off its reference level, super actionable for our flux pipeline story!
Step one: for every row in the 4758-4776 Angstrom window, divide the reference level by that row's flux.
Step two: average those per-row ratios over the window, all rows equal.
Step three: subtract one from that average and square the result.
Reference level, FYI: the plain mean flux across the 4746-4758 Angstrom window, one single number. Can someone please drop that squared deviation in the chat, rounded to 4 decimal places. 0.0001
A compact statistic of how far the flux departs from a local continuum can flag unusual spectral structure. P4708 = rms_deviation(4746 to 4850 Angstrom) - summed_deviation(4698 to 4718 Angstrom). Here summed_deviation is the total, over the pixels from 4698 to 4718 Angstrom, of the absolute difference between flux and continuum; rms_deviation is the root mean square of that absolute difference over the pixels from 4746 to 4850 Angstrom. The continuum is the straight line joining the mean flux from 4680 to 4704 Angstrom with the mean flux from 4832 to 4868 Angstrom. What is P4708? -10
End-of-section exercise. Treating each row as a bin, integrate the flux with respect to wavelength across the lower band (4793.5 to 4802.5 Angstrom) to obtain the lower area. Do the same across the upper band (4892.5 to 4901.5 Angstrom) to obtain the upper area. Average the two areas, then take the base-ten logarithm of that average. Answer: 2.46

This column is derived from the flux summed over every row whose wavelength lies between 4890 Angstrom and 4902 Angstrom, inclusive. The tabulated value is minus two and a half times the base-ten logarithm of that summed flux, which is -5.25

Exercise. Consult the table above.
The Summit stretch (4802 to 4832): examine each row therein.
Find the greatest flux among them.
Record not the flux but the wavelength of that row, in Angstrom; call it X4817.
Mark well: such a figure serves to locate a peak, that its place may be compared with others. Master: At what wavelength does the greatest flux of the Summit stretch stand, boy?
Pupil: 4819.0 Angstrom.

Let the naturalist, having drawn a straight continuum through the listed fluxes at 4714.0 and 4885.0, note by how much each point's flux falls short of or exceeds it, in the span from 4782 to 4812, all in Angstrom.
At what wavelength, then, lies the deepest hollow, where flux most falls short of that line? 4807.0 Angstrom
